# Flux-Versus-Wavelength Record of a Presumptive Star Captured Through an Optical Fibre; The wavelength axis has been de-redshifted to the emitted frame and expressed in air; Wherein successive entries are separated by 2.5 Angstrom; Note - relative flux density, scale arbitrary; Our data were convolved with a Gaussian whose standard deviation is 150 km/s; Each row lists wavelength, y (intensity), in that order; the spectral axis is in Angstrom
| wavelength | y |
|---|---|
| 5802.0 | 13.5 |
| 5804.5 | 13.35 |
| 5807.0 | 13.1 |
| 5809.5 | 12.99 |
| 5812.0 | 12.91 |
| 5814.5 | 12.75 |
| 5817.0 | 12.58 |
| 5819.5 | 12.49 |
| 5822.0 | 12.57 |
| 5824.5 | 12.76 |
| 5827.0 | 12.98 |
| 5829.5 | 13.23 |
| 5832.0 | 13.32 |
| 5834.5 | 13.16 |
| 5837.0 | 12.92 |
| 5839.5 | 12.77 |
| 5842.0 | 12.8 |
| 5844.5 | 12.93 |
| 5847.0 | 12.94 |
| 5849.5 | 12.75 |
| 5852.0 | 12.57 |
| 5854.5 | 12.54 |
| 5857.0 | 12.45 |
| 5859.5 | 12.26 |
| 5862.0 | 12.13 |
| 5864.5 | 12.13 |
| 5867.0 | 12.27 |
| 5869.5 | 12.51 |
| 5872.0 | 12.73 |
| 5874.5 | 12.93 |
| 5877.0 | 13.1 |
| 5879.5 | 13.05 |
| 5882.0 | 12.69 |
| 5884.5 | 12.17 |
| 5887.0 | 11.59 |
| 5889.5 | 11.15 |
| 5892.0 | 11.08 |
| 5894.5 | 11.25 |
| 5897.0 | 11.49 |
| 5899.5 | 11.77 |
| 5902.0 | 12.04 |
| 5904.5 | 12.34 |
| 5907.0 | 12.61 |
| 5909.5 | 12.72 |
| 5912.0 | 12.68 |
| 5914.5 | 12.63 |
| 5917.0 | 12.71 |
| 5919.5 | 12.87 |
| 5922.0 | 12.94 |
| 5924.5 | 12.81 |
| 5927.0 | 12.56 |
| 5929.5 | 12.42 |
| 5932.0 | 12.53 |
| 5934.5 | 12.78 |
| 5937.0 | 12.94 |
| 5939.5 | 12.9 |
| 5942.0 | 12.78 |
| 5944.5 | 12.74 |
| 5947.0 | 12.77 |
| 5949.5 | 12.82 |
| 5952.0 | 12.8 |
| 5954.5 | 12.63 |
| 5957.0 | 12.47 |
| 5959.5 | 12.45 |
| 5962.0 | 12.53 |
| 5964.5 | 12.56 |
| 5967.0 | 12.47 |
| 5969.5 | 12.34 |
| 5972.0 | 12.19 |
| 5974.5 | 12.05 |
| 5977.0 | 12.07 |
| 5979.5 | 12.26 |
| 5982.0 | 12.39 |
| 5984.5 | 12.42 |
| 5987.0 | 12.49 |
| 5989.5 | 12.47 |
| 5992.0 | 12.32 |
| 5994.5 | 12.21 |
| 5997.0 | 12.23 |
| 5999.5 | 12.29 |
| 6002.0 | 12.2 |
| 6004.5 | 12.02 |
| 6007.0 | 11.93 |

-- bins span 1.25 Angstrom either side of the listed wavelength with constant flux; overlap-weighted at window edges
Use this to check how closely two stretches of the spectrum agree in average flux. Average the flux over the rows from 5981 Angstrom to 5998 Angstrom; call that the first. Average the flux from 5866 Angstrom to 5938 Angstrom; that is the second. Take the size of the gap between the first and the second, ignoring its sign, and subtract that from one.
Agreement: 0.97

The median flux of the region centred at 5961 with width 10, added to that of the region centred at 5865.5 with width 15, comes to 24.8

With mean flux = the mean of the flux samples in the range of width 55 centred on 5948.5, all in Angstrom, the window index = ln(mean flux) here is 2.53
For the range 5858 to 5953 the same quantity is 2.52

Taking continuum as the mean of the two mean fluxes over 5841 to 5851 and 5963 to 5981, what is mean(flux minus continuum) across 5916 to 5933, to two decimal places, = 0.13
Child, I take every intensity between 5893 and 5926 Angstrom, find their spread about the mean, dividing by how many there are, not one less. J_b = 0.54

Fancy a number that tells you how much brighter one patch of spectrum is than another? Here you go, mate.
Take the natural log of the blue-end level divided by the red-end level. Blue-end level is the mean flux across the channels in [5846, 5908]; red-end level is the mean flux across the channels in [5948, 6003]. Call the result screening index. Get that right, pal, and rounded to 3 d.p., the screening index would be -0.011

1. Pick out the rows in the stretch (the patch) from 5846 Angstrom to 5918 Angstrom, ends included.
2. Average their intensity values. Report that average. 12.3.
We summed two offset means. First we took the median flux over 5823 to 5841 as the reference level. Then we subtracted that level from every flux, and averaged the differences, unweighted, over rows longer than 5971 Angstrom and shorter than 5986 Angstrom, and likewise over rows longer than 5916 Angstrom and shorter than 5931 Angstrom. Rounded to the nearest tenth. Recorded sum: -1.0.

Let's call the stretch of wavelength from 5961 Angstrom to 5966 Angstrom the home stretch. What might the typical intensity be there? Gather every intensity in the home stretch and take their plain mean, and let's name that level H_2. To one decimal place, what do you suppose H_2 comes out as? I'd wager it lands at 12.5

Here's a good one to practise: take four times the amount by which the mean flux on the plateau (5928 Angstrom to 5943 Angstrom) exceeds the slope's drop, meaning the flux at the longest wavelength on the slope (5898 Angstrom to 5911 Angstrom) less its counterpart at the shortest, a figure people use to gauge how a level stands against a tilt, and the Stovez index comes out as 47.1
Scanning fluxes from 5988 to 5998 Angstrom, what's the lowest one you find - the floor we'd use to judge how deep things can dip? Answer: 12.21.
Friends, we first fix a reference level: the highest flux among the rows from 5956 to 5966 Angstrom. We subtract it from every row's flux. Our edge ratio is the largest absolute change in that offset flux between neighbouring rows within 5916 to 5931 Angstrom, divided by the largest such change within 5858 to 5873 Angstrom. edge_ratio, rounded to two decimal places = 1.04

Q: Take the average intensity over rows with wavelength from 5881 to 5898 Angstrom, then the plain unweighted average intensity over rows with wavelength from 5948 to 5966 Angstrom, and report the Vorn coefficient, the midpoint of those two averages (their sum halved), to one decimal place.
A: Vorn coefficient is 12.1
